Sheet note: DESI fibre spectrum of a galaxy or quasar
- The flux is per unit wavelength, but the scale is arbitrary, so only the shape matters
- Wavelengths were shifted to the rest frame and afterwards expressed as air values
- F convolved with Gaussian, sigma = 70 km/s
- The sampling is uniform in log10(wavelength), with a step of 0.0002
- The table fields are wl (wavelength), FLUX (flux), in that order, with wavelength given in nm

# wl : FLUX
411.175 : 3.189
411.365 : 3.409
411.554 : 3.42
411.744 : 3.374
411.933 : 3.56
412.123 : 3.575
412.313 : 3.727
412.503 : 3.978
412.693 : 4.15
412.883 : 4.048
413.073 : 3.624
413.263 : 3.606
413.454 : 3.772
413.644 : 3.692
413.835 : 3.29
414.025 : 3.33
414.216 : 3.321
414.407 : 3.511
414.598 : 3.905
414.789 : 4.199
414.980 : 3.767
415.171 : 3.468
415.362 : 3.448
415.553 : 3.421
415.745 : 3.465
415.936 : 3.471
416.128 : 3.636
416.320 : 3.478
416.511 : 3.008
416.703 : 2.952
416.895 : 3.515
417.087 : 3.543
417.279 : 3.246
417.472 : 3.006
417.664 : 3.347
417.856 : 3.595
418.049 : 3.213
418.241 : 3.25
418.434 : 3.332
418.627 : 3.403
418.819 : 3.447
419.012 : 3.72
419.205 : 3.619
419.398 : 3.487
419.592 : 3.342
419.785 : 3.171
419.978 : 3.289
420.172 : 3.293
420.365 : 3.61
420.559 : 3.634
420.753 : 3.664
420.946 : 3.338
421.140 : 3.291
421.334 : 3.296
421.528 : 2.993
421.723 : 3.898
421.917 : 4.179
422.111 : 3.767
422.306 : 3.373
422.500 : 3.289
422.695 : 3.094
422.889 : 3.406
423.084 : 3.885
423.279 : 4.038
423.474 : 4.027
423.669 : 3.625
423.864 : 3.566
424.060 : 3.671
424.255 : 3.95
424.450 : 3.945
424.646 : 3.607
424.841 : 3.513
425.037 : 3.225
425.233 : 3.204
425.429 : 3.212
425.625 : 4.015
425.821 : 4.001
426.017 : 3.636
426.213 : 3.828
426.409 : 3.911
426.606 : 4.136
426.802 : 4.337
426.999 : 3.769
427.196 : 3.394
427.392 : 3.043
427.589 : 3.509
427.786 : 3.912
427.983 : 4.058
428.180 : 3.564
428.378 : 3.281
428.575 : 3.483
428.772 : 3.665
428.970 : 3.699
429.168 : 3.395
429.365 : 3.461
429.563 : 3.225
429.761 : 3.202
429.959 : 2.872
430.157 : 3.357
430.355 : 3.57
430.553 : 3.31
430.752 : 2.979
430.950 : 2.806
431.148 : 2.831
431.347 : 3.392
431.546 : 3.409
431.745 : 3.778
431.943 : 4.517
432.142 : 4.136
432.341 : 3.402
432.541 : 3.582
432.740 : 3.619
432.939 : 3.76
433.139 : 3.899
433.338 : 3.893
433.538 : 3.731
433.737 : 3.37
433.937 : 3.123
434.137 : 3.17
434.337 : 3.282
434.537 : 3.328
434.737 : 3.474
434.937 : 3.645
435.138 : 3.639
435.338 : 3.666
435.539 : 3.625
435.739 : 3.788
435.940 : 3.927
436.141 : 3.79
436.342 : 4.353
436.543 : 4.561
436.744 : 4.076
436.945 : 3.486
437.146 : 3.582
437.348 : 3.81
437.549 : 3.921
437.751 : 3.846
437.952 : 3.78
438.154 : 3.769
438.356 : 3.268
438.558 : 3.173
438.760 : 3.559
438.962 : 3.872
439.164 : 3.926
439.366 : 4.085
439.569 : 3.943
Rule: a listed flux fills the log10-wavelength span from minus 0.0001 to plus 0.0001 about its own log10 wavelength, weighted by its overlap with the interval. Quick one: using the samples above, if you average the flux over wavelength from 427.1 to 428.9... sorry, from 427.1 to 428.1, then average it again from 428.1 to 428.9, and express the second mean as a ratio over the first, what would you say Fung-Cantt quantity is 0.98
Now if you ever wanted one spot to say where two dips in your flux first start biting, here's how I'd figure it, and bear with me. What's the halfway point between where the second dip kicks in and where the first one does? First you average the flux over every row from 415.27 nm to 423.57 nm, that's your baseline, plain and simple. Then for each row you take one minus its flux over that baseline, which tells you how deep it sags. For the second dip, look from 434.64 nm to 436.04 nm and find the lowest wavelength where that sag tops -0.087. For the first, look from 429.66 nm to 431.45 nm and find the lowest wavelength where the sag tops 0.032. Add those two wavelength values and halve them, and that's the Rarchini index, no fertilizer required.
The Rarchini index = 432.25 nm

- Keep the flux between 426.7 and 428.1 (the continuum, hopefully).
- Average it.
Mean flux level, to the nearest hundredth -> 3.72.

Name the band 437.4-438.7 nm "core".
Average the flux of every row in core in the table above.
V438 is 3.63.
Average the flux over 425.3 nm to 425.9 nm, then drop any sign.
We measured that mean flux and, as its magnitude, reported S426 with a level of 3.7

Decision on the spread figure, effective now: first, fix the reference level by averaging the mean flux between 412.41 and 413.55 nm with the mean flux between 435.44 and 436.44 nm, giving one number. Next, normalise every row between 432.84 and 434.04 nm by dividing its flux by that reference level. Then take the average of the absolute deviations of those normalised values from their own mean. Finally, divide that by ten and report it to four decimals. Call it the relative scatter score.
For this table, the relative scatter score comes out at 0.0066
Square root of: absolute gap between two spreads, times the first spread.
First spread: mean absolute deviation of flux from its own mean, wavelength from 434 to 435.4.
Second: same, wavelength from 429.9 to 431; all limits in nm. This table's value 0.13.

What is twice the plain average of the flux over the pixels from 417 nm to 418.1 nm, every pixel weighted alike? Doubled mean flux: 6.65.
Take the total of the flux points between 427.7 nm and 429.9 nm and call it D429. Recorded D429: 38.9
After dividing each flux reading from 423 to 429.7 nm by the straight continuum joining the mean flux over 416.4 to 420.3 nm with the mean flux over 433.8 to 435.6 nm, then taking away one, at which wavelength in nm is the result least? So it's 427.392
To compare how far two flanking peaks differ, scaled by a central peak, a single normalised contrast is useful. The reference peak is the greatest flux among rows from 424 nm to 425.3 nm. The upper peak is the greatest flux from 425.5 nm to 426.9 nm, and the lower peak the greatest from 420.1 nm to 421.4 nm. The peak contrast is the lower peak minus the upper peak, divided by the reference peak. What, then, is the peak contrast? -0.17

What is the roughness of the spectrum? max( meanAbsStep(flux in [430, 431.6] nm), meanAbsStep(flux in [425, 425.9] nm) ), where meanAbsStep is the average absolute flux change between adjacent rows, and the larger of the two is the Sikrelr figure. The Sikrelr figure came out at 0.23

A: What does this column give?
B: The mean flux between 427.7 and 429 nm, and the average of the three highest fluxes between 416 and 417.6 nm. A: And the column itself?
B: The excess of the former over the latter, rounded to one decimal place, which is 0.1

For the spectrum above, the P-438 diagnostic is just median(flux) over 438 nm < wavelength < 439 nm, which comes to 3.56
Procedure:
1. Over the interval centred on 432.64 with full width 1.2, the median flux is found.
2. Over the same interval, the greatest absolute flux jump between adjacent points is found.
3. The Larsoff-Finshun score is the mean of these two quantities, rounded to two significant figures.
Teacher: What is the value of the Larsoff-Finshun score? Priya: 2.2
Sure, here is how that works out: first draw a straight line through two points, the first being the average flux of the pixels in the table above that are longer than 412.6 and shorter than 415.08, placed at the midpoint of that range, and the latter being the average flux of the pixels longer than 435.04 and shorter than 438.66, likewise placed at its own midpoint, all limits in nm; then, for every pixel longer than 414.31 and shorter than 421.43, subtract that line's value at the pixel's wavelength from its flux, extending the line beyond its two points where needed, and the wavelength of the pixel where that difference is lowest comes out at 416.703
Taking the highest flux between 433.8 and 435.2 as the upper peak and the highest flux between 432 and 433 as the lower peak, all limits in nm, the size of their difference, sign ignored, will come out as 0.49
